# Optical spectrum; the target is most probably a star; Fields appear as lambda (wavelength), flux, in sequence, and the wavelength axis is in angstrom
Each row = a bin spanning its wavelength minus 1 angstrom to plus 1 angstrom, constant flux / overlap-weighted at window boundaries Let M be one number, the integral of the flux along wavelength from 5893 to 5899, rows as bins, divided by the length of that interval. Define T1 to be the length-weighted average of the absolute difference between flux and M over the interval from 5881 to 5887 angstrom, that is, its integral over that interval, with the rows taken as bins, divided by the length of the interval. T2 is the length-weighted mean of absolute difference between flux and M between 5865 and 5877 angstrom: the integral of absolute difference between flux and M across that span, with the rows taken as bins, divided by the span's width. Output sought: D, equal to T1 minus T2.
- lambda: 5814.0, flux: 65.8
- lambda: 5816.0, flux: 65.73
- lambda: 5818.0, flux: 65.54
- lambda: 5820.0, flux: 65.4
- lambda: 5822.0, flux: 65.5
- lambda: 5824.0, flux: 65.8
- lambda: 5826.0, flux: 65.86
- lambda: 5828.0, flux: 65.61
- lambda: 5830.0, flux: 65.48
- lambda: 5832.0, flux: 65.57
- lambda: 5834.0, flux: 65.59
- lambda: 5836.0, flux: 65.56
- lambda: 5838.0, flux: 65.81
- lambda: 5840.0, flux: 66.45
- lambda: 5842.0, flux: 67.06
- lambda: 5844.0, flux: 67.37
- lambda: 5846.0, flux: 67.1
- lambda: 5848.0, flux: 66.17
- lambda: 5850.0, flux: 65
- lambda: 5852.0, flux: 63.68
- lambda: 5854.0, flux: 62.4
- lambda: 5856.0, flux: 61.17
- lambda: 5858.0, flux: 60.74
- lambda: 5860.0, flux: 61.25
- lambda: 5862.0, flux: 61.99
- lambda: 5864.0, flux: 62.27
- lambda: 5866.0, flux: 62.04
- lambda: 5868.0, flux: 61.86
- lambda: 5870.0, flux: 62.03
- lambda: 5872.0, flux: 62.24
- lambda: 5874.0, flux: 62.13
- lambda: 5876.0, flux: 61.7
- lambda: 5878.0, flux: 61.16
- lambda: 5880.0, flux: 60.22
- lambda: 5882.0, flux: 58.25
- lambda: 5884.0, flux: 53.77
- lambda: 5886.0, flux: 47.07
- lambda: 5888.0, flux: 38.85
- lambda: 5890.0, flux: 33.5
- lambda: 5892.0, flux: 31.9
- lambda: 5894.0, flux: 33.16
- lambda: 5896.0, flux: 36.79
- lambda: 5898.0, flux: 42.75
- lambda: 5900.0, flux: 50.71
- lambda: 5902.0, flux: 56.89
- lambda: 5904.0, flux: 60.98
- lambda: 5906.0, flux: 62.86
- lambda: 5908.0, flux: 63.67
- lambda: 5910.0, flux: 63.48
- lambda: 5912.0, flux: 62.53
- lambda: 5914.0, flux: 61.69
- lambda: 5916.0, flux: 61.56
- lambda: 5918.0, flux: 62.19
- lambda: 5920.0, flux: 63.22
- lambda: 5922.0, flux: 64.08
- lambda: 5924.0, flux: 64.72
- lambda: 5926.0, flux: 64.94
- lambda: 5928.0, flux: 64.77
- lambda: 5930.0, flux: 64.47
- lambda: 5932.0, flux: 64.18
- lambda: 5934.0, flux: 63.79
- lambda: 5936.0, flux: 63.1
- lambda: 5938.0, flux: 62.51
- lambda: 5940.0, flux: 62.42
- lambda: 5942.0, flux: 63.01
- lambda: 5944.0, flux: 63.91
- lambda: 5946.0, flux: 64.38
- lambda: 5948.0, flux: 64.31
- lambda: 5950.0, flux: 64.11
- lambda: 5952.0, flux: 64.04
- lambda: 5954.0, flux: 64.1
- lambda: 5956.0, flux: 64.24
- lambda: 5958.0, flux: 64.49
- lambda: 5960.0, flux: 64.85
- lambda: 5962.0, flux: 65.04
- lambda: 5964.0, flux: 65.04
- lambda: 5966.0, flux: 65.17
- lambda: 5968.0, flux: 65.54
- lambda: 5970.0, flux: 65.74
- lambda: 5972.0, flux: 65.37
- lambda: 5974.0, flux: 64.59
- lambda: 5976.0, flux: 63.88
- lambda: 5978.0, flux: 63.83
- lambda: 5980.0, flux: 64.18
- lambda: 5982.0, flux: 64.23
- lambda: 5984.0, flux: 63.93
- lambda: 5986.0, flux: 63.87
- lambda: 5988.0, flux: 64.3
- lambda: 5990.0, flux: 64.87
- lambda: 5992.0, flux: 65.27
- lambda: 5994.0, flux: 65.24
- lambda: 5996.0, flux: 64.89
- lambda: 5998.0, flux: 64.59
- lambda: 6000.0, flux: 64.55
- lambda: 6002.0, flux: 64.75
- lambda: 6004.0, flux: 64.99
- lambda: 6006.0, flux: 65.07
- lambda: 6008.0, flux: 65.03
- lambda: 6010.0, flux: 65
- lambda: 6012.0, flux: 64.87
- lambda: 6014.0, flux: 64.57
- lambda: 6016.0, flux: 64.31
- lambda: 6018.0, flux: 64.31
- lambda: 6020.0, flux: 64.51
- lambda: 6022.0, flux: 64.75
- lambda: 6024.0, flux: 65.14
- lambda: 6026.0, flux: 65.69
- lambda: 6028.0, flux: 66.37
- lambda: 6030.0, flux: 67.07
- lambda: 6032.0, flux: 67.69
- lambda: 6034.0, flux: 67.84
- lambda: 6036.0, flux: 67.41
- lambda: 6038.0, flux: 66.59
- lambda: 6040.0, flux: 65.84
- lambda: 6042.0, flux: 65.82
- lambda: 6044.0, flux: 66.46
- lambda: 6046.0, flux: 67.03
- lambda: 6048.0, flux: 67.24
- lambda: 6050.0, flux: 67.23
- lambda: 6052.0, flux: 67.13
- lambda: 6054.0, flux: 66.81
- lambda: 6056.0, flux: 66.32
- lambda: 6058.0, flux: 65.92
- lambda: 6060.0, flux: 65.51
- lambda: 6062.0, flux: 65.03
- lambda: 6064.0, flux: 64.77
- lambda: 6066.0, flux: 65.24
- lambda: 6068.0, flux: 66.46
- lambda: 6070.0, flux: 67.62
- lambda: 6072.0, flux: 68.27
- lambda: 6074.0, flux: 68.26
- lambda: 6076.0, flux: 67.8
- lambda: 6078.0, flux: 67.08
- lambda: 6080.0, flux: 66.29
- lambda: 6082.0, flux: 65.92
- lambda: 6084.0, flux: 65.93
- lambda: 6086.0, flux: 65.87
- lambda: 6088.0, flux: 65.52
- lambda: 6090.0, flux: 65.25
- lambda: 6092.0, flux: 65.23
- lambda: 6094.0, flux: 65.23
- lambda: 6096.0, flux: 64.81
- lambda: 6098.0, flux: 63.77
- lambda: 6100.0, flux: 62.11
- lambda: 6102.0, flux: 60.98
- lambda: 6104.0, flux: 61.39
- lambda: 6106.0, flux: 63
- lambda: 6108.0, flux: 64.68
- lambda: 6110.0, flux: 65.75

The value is -9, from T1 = 15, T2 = 24.4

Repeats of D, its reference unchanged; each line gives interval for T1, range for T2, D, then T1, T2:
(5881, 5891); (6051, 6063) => -18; 10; 28.6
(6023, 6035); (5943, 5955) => 2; 29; 26.6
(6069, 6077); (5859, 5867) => 6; 30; 24.3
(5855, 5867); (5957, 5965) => -3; 24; 27.3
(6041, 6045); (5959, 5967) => 1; 29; 27.5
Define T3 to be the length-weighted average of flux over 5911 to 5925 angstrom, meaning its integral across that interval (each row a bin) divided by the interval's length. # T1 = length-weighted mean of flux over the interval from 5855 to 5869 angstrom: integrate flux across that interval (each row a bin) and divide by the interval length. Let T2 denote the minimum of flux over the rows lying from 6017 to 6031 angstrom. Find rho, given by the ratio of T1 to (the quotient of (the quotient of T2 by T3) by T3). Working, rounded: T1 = 61.6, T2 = 64.31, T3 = 62.9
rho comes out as 3785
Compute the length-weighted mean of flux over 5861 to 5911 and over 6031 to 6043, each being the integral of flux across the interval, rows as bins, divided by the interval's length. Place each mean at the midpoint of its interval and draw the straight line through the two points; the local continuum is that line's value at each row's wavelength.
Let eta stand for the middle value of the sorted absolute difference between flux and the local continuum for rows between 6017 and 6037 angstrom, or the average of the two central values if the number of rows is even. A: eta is 1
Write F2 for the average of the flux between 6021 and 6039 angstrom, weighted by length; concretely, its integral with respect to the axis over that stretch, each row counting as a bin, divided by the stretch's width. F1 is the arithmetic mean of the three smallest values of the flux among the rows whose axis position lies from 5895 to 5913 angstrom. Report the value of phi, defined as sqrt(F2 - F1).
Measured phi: 4.8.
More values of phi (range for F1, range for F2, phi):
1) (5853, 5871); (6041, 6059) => 2.4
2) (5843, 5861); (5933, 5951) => 1.6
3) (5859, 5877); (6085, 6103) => 1.6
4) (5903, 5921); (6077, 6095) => 2.1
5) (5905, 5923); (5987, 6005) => 1.7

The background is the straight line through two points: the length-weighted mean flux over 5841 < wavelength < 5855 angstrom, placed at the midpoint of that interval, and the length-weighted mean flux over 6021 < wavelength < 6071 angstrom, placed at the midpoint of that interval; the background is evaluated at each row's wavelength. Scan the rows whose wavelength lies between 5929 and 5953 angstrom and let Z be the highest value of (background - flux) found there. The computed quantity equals 3.5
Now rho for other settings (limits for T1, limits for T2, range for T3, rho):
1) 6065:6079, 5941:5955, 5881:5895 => 1915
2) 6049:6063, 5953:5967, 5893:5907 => 2499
